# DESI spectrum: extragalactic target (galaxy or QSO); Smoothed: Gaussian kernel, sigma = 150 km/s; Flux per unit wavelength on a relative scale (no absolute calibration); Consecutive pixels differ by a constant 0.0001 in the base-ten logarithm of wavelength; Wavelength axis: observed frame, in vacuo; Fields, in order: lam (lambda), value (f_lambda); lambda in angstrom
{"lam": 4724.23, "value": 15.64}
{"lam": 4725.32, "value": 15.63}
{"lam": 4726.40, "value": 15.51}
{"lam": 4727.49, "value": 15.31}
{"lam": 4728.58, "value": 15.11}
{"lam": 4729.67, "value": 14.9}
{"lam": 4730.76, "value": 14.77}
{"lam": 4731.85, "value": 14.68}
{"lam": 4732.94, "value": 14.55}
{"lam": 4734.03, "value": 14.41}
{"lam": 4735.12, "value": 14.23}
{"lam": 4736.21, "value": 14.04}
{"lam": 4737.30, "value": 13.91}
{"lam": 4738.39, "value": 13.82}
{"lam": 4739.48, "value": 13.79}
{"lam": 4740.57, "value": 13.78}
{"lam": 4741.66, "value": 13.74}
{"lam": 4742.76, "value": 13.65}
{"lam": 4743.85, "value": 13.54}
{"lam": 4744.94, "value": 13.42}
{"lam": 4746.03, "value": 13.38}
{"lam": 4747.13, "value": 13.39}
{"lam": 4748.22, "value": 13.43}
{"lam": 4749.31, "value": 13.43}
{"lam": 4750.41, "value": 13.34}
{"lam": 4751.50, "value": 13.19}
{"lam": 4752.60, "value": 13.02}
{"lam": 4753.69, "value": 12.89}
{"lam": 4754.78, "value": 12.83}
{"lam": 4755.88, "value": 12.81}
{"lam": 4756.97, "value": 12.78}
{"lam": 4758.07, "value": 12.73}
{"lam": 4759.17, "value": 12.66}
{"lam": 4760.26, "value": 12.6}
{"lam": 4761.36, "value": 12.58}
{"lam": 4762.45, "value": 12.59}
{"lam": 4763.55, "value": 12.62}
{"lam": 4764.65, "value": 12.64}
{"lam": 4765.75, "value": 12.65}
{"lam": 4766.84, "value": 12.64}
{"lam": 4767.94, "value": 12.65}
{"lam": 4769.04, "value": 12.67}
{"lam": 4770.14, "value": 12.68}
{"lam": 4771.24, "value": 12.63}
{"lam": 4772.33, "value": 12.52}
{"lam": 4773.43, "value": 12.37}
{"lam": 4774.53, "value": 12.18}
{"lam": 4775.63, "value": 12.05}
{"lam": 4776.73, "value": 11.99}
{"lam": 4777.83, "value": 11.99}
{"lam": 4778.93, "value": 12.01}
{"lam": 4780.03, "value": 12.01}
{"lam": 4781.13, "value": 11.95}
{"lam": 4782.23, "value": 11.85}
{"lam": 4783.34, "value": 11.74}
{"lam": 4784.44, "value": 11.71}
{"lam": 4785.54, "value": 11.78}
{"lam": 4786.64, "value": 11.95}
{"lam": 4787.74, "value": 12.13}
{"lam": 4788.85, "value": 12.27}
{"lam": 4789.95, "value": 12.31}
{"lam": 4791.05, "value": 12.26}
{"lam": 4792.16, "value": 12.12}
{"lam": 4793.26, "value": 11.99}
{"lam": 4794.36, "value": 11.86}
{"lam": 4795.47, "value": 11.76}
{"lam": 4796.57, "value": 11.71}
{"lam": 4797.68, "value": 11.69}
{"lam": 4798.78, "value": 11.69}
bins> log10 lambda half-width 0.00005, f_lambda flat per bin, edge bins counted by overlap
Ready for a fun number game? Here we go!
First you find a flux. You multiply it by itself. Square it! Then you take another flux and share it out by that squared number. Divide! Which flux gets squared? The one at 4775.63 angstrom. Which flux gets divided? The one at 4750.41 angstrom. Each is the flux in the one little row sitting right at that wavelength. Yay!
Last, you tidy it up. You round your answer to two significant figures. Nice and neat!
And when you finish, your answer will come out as 0.092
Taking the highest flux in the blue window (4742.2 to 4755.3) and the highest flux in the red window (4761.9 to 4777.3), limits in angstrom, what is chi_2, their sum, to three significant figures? 26.3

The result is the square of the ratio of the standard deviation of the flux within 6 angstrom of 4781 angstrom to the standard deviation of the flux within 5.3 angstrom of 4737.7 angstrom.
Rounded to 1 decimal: 0.2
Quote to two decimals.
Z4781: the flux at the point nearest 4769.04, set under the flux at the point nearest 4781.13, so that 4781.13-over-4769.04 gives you 0.94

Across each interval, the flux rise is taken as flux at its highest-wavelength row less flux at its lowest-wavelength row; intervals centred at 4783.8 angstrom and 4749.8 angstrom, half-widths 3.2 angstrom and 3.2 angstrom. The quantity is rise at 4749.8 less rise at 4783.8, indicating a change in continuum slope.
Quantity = -0.37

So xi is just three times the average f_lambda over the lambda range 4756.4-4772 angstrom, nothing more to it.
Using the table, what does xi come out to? 38.0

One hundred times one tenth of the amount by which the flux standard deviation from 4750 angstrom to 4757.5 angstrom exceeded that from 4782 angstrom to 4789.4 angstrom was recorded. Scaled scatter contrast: 0.0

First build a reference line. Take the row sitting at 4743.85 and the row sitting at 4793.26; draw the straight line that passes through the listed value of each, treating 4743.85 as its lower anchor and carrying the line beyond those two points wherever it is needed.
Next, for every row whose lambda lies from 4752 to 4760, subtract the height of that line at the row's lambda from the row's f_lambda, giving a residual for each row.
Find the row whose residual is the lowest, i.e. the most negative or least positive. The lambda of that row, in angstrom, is 4759.17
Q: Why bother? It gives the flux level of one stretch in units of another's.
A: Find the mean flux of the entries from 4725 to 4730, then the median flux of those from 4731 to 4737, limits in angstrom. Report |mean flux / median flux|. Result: 1.06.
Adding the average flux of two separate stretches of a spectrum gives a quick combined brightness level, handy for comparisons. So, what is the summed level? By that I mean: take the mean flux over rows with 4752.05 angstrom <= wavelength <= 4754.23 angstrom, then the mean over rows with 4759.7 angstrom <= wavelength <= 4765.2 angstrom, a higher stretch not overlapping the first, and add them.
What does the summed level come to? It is 25.6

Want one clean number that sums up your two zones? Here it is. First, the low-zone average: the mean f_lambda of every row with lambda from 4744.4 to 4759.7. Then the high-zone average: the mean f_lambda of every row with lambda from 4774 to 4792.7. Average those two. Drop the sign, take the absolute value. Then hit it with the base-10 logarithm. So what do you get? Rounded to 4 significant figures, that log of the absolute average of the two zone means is 1.099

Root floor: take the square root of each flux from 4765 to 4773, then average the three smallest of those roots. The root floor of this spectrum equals 3.55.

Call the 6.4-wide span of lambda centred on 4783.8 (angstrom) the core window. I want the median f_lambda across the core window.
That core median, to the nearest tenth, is 11.8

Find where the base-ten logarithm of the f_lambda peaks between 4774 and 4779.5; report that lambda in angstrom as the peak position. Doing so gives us 4774.53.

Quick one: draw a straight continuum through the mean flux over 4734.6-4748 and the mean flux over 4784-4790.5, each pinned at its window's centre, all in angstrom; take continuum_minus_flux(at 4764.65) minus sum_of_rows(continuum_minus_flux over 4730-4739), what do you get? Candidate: 3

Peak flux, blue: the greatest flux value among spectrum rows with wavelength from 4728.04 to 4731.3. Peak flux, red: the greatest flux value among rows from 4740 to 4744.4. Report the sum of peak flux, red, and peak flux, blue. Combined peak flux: 28.9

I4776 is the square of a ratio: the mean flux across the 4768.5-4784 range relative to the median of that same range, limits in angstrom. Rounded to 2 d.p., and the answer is 1.03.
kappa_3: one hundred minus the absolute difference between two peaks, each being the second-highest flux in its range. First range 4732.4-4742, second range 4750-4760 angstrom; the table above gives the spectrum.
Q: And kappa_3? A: 98.8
